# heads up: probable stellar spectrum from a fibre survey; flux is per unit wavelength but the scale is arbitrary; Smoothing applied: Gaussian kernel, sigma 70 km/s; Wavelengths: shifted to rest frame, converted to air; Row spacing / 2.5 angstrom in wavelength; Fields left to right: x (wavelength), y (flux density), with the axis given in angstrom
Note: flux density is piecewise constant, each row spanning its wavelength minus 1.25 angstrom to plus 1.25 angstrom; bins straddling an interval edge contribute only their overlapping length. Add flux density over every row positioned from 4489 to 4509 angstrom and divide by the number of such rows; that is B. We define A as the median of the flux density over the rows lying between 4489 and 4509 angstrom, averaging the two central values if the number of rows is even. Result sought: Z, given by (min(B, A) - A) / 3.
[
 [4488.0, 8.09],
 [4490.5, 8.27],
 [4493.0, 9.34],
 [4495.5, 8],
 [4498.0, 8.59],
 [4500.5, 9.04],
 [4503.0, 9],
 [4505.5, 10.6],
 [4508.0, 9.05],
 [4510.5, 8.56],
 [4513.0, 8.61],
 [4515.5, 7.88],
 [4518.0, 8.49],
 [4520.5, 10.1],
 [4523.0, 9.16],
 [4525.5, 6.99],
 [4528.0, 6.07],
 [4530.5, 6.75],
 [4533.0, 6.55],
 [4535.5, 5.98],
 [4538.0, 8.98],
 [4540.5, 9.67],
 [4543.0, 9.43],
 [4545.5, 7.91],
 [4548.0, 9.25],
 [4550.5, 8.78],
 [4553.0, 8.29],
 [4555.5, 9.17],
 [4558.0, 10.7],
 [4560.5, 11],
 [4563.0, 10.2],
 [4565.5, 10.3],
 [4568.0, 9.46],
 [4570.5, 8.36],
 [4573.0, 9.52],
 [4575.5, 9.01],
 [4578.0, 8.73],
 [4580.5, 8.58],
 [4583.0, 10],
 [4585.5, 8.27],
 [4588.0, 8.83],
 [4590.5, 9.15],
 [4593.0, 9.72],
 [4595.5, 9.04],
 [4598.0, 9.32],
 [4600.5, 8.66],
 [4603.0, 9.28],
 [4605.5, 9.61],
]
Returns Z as -0.011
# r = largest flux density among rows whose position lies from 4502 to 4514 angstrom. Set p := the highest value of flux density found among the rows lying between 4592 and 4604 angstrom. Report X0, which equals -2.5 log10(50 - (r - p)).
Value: -4.228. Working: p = 9.72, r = 10.6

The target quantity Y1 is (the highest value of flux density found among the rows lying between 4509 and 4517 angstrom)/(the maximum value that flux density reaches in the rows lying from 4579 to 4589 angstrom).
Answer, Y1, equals 0.86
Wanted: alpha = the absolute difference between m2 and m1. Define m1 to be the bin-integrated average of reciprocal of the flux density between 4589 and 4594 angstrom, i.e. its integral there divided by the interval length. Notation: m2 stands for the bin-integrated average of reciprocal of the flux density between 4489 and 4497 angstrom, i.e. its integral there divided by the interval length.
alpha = 0.011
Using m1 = 0.107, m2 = 0.118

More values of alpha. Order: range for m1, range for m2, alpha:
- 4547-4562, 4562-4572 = 0.001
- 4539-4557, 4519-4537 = 0.028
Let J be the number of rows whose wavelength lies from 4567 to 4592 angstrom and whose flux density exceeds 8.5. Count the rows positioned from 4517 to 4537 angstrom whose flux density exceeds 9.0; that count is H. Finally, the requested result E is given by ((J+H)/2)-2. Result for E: 3.0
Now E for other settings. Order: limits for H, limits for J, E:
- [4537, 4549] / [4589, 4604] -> 2.5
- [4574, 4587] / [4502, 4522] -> 2.0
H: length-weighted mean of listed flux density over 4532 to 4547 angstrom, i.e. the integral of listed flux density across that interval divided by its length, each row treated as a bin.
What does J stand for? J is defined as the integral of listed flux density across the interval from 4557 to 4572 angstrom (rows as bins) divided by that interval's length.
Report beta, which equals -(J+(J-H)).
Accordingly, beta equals -11.8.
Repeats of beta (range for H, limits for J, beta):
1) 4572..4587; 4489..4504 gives -8.4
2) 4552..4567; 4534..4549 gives -7.0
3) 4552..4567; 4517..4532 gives -5.8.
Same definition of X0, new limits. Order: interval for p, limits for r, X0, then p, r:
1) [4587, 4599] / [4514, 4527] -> -4.239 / 9.72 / 10.1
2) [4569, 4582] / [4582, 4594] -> -4.237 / 9.52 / 10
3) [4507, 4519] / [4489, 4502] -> -4.241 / 9.05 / 9.34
